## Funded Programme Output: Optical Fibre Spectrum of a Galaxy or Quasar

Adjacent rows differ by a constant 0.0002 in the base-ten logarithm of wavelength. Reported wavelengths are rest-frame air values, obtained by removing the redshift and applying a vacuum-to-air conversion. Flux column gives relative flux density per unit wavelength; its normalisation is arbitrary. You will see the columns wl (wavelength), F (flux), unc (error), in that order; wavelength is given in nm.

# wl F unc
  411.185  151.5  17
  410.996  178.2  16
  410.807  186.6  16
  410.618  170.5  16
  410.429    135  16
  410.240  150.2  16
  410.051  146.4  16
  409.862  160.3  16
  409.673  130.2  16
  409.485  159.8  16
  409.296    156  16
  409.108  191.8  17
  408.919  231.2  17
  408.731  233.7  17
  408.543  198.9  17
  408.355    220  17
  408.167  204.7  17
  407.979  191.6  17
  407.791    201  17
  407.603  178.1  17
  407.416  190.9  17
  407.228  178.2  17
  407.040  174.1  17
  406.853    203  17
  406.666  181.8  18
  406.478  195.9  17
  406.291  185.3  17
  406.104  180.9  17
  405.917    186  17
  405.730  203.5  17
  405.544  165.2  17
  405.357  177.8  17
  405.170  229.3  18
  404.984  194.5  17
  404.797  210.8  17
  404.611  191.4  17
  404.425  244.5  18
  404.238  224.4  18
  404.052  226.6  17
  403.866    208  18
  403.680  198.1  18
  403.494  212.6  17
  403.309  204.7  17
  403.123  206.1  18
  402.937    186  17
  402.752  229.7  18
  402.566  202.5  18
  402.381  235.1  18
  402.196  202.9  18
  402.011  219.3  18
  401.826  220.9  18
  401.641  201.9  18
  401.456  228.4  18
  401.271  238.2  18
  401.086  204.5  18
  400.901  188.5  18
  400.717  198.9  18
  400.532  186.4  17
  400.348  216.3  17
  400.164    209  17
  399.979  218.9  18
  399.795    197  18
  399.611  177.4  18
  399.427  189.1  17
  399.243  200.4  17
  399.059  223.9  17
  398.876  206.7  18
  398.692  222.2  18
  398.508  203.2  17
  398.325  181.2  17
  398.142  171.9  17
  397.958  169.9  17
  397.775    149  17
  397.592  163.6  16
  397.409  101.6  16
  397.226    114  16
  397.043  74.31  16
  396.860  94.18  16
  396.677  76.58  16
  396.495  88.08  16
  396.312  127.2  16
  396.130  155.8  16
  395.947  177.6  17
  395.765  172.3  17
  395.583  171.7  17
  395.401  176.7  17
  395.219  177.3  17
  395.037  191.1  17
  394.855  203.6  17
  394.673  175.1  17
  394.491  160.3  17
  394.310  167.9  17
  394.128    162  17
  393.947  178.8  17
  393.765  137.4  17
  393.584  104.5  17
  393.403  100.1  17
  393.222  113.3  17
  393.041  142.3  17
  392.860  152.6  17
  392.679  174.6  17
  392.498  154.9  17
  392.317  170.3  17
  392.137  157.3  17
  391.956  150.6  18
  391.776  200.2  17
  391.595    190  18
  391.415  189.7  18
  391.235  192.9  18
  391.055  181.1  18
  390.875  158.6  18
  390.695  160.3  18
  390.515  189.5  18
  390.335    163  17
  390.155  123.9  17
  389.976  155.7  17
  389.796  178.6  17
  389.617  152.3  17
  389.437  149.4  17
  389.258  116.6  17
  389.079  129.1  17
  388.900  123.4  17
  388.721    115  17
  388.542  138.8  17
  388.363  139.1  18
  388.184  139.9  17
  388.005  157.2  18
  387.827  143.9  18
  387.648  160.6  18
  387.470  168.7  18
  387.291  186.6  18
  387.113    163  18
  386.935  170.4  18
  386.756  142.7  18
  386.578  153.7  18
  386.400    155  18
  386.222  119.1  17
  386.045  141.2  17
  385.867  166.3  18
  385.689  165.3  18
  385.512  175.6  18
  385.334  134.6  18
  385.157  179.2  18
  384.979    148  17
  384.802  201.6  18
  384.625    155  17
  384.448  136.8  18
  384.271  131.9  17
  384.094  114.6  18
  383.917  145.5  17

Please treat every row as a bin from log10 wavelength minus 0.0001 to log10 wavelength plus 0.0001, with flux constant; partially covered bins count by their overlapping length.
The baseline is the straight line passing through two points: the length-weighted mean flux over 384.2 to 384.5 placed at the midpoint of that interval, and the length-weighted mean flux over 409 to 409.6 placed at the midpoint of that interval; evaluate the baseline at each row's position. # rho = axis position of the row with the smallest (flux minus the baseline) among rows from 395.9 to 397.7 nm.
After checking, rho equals 397.043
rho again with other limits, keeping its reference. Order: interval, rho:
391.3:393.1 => 393.041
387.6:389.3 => 388.721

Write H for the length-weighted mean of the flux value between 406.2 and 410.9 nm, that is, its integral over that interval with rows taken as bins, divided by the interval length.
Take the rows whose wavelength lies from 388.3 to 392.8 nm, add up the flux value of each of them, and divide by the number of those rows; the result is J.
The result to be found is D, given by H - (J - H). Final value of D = 206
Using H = 182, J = 158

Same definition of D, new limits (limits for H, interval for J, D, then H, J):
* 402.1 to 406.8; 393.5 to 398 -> 260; 203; 147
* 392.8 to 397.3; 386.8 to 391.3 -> 133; 144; 154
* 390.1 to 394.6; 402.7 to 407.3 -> 119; 159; 200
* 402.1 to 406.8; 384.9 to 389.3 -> 257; 203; 149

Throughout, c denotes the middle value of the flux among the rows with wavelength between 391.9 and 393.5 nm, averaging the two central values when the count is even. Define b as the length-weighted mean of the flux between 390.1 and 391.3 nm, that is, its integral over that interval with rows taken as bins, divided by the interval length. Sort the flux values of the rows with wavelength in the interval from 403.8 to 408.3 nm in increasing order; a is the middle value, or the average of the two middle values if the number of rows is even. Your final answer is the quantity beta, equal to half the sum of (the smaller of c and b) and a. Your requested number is 173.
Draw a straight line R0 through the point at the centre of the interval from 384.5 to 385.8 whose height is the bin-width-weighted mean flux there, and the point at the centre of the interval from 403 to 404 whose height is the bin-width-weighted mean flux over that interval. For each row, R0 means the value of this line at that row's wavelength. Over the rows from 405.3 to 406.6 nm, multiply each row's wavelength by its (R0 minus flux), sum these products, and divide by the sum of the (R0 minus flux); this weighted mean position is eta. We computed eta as 405.86 nm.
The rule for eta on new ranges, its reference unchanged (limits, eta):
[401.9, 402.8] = 402.42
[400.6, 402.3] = 401.62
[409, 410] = 409.54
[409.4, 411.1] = 410.17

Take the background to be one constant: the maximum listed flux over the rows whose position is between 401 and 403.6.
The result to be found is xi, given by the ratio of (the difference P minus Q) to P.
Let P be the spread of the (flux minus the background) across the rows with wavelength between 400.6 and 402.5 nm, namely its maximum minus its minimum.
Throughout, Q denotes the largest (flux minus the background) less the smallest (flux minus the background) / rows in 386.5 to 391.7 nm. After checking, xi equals -0.6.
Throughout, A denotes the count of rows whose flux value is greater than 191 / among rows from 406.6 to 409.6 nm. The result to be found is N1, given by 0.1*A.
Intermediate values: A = 9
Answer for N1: 0.90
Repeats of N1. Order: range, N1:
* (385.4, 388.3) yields 0.00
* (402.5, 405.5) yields 1.40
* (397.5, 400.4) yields 0.90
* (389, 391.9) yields 0.20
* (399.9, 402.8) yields 1.40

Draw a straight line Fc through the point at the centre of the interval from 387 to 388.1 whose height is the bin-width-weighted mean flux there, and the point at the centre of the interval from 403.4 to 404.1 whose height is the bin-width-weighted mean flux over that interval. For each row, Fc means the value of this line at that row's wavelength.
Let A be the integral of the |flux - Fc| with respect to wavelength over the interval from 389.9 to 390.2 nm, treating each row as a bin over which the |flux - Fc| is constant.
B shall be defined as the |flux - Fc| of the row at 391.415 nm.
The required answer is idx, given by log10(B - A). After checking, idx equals 0.8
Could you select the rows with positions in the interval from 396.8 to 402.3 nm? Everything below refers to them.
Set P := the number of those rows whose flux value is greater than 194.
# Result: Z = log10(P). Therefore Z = 1.2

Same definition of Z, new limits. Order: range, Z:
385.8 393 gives 0.0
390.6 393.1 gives 0.0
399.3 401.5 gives 0.9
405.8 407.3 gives 0.3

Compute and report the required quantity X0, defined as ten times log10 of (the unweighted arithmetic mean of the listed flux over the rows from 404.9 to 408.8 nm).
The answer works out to 22.9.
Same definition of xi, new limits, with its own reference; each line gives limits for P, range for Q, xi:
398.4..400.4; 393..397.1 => -1.8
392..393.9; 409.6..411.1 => 0.2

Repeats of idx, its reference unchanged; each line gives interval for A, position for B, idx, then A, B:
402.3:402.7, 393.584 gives 1.8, 7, 76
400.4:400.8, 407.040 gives 1.6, 4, 46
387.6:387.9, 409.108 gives 1.5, 4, 34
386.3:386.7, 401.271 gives 1.5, 3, 35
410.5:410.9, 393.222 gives 1.7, 22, 67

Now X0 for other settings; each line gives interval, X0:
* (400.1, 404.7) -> 23.3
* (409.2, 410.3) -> 21.8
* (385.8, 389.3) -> 21.7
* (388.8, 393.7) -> 21.9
